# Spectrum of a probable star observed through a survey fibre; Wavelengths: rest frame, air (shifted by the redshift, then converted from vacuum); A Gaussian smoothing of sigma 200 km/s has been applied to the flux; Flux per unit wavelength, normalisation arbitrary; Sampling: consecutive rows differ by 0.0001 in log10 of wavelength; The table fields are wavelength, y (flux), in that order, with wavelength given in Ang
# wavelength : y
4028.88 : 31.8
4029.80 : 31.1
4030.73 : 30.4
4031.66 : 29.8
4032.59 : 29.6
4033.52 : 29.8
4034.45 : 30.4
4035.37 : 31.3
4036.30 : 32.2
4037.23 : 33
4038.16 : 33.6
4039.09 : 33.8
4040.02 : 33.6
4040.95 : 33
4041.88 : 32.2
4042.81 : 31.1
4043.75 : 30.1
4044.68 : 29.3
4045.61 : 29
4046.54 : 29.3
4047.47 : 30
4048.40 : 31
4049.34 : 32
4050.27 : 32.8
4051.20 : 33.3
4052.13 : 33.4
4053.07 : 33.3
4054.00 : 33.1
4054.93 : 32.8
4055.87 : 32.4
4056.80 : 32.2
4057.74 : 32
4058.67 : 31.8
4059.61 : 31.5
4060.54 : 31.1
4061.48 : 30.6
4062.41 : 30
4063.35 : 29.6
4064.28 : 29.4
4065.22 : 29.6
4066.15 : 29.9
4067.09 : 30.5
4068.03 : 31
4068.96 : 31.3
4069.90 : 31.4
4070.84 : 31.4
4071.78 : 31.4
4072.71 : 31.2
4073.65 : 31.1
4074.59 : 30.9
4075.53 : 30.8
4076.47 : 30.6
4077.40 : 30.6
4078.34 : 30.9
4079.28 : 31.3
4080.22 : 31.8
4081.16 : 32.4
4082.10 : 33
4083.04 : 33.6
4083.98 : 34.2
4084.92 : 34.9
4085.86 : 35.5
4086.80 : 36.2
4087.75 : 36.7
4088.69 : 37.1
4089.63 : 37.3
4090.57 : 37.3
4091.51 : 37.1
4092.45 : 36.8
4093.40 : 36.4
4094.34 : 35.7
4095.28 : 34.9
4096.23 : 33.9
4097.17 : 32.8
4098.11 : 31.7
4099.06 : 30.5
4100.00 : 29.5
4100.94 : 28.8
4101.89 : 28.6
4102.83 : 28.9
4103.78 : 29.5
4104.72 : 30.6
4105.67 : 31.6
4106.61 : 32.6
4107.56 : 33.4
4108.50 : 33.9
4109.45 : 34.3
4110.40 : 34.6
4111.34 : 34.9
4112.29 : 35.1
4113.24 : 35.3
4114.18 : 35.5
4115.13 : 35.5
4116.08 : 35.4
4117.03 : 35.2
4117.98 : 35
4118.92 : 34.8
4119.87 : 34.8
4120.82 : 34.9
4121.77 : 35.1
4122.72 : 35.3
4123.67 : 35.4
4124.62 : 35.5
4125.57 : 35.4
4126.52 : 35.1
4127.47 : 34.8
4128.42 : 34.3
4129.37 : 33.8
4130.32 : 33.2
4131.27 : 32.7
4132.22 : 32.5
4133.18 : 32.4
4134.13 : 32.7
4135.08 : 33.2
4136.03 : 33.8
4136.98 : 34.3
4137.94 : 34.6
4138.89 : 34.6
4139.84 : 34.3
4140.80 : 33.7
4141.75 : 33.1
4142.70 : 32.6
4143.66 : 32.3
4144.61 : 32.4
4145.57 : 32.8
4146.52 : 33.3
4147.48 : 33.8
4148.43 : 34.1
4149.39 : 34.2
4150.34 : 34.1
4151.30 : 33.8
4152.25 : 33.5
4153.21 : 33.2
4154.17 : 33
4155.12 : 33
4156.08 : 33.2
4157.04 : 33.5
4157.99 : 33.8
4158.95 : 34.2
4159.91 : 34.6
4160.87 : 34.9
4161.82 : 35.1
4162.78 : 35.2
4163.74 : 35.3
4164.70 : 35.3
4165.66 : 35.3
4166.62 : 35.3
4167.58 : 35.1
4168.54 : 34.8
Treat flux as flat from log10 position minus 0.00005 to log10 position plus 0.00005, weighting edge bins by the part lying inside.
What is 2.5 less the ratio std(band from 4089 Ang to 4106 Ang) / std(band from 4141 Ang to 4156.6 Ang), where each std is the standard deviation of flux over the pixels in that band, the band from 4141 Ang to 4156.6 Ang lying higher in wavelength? -3.0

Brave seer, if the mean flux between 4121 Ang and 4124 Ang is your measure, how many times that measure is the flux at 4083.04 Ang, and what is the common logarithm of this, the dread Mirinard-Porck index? -0.02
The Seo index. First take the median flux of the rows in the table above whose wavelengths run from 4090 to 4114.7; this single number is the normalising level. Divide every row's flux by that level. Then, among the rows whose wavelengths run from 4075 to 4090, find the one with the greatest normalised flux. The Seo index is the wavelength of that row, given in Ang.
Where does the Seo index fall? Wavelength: 4089.63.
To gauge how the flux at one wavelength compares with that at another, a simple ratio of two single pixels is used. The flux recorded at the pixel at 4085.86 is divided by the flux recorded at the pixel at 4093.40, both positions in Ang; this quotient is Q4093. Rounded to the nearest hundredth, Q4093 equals 0.98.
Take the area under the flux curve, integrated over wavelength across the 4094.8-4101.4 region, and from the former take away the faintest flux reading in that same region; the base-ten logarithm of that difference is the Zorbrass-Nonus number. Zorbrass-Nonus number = 2.26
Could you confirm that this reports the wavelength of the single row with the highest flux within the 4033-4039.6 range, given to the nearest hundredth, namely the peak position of 4039.09 Ang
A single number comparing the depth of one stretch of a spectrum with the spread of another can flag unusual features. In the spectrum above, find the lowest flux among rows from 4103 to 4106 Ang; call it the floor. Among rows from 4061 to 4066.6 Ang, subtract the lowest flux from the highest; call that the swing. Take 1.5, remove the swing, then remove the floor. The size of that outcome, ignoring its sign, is 29.2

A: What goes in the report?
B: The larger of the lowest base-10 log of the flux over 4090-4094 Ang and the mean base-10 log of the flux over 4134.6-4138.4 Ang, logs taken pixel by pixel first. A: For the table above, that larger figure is 1.56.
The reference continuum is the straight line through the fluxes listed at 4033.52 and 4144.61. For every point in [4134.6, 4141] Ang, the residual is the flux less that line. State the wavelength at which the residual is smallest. 4135.08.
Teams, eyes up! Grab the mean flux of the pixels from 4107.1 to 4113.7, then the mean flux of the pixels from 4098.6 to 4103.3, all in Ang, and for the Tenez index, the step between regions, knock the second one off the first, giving 5.2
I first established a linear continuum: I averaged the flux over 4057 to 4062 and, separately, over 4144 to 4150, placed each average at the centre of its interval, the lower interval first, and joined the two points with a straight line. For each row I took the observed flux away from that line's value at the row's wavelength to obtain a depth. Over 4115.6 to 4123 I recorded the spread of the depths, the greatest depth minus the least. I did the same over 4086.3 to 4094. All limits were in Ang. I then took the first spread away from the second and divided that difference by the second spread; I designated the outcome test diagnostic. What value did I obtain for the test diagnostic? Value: 0.3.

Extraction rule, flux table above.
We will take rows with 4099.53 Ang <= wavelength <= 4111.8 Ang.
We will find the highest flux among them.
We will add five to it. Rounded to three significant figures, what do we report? 39.9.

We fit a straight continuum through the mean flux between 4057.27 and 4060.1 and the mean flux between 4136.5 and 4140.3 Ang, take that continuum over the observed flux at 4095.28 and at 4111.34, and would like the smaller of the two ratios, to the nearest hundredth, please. 0.95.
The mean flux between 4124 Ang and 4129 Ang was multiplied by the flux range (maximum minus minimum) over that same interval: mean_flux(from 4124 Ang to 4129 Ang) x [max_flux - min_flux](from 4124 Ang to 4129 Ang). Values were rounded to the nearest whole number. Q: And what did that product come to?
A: 42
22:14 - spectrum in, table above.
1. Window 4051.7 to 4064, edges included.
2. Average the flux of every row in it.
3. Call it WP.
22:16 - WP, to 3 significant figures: 31.8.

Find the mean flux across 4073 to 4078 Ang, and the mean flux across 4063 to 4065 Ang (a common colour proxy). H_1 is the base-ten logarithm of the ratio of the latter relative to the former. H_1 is -0.019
